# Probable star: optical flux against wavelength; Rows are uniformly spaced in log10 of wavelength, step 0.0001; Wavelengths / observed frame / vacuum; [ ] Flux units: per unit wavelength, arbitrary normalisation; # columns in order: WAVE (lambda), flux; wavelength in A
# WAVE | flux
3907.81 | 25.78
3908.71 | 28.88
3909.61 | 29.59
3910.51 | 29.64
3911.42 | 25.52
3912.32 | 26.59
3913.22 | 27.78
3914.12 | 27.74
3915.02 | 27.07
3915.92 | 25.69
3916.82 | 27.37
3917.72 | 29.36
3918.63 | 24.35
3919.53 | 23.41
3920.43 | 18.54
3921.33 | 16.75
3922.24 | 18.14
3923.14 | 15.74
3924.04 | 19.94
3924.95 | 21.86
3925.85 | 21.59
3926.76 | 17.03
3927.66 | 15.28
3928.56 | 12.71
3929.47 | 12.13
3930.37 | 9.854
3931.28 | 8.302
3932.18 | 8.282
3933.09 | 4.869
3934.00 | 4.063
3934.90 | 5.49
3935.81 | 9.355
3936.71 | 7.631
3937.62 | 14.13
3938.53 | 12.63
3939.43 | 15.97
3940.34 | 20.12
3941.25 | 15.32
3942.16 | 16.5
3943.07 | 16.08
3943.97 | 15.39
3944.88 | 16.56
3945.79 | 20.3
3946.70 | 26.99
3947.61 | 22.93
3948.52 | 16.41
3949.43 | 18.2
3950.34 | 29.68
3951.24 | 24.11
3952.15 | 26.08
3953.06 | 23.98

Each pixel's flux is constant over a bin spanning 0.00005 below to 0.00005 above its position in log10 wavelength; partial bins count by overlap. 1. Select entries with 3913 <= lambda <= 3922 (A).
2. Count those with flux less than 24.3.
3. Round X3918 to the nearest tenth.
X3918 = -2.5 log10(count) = -1.2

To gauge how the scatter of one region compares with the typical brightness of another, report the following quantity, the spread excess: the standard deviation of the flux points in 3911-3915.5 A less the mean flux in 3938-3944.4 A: -15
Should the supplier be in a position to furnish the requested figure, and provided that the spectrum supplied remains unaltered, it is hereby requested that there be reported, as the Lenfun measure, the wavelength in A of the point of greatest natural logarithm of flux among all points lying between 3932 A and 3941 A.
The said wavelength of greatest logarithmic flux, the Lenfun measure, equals 3940.34 A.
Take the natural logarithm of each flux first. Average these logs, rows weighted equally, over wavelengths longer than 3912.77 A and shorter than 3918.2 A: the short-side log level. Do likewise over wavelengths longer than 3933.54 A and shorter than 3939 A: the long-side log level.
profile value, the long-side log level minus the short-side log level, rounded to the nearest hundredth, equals -1.22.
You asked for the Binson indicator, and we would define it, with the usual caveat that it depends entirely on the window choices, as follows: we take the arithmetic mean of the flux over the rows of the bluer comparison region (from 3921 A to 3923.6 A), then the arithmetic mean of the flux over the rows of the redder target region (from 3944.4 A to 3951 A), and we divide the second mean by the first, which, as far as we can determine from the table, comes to 1.3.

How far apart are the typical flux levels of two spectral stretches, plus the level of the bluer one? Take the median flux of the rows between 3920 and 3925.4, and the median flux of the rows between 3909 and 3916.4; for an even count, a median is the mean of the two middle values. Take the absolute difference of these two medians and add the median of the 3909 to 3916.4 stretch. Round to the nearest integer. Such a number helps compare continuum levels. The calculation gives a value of 36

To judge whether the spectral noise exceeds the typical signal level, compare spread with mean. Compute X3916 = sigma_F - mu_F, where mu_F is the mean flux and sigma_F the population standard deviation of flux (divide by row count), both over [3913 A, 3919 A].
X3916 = -26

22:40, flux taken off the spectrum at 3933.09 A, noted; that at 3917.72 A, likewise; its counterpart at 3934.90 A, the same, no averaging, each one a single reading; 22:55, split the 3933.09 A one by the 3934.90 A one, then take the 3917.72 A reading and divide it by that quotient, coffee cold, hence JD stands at 33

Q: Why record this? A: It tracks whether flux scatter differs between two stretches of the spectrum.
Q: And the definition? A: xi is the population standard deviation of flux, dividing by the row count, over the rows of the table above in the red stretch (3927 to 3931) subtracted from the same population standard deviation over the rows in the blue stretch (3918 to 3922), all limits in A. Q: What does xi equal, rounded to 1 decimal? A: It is 1.3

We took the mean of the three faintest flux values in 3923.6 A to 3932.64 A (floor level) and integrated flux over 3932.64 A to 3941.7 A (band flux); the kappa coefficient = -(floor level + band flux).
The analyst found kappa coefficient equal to -108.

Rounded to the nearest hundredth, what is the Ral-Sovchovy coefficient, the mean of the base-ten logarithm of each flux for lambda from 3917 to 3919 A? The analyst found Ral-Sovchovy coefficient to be 1.43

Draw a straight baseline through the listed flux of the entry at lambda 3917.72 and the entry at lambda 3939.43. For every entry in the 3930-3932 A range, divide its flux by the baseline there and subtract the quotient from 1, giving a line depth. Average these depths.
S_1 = 0.6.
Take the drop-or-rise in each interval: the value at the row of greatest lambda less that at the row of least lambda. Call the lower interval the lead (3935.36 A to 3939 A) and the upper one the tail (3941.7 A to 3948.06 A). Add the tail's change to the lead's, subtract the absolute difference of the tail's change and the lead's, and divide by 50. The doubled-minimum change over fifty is 0.13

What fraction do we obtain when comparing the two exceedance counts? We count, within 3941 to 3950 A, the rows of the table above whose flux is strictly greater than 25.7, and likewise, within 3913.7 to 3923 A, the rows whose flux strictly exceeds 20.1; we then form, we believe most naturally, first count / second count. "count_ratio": 0.14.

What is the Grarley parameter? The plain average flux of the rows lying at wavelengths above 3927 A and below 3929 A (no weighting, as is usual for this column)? 14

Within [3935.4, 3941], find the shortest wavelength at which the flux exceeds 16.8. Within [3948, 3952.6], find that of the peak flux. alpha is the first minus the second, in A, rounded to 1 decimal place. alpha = -10.0 A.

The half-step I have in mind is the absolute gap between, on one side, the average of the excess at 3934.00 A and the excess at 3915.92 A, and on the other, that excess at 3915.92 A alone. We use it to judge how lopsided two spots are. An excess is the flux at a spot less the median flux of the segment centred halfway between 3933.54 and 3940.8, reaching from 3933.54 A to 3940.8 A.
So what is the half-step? 11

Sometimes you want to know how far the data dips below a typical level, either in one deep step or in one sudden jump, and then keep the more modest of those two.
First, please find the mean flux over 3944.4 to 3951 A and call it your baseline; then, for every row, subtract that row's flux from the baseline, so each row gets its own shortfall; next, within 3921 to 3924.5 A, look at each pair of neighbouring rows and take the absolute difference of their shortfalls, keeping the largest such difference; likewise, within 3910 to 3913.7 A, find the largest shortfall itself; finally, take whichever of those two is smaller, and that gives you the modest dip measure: -4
